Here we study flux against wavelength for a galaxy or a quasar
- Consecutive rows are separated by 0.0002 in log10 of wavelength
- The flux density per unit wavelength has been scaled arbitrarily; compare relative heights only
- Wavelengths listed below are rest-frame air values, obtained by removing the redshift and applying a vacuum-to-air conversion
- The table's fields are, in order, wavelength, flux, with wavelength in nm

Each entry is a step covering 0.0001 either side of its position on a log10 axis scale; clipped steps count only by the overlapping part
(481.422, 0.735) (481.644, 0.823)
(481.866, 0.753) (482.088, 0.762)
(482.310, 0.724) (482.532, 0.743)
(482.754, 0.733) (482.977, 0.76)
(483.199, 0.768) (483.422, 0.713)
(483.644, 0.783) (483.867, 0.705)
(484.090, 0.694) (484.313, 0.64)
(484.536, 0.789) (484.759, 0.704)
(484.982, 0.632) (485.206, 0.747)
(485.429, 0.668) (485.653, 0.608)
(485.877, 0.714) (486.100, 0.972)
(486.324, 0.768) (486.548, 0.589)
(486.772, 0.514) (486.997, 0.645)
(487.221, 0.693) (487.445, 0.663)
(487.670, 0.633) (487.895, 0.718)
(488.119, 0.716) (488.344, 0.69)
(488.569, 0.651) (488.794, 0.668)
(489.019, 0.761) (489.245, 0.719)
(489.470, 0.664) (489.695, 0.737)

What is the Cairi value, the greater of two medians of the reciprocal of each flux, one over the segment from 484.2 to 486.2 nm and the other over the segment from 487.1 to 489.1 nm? 1.45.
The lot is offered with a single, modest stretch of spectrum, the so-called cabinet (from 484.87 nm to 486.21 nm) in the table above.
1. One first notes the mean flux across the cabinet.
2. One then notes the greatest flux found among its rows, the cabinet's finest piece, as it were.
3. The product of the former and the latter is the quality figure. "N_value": 0.70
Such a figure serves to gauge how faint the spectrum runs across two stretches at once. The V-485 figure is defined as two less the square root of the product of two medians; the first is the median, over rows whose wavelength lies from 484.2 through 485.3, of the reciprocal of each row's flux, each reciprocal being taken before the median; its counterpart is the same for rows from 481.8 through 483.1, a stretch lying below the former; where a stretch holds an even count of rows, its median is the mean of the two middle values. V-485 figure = 0.62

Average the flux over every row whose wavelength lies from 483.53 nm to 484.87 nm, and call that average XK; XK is 0.72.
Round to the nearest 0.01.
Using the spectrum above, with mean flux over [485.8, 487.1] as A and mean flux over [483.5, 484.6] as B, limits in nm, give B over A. 1.03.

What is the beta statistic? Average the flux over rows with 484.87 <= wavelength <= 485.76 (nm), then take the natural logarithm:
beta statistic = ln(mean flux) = -0.41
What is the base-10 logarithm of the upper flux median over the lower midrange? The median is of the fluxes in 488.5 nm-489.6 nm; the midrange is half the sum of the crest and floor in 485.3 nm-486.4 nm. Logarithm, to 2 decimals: -0.07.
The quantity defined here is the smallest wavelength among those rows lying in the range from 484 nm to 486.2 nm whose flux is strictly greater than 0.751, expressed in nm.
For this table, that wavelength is 484.536 nm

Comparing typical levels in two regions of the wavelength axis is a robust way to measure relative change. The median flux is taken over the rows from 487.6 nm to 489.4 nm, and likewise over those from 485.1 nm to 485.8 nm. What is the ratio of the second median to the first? 0.95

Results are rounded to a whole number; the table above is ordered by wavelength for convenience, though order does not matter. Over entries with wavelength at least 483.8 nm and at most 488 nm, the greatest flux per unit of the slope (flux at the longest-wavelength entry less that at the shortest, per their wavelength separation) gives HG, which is 301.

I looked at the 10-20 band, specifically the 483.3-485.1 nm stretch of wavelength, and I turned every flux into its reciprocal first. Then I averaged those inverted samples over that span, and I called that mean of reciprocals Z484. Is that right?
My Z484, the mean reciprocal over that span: 1.42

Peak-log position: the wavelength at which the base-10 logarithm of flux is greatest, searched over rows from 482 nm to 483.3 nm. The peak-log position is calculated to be 483.199 nm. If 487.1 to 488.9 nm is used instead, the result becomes 487.895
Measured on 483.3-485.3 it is 484.536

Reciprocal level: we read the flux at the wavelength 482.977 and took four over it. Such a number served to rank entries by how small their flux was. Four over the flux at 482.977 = 5.3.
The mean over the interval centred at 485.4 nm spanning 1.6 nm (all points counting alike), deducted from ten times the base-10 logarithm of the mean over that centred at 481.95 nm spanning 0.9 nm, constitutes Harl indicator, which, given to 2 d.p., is -1.88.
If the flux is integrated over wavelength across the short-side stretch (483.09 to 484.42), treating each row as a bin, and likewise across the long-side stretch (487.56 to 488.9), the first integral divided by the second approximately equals 1.05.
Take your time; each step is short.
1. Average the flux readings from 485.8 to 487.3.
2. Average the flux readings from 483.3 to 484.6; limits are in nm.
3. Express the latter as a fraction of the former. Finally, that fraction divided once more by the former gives 1.47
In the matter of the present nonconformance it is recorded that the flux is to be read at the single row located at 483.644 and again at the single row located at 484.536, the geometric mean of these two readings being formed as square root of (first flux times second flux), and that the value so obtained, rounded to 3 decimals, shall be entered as 0.786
